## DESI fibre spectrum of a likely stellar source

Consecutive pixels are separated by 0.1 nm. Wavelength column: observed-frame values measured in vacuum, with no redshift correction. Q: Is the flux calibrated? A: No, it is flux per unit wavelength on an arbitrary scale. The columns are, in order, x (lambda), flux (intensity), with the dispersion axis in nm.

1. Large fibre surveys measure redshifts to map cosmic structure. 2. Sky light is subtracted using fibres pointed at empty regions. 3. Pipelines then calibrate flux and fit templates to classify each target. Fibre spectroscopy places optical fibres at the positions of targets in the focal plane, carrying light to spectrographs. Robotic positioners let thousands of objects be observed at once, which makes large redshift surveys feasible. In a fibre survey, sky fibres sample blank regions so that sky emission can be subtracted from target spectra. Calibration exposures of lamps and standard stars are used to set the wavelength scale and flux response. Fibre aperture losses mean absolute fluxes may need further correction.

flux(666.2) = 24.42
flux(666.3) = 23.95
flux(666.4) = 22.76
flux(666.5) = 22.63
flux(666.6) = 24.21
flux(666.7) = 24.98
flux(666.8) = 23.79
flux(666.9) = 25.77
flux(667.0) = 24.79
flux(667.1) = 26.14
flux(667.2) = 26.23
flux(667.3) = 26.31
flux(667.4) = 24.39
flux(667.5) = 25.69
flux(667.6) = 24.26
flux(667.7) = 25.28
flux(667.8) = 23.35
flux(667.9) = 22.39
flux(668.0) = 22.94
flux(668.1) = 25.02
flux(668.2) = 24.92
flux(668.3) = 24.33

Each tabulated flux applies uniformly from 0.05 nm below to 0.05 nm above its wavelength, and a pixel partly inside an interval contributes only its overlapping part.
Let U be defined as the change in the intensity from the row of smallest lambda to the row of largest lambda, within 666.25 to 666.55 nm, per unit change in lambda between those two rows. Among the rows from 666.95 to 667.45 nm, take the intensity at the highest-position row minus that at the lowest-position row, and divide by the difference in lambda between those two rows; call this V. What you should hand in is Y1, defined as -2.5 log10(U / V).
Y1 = -2.0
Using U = -7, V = -1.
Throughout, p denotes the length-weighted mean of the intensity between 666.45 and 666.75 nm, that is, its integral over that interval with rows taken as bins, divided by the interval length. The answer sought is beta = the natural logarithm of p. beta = 3.18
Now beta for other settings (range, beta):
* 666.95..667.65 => 3.23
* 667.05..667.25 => 3.27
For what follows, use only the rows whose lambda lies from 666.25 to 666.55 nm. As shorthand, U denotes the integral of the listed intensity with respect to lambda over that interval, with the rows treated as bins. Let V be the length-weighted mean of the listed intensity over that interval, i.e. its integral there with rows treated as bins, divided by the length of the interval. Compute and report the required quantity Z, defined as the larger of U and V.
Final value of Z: 23.1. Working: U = 6.9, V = 23.1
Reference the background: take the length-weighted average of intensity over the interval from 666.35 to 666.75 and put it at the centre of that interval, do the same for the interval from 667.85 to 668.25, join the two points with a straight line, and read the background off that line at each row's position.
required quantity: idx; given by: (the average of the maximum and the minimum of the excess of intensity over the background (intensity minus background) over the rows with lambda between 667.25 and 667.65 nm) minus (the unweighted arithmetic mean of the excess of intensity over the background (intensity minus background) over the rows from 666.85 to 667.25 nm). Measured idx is -0.5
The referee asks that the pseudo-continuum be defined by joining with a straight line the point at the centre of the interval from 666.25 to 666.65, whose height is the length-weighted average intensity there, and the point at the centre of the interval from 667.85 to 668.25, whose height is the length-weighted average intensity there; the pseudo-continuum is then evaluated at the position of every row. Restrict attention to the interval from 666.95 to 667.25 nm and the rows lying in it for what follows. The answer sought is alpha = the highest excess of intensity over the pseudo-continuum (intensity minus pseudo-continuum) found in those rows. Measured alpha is 2.64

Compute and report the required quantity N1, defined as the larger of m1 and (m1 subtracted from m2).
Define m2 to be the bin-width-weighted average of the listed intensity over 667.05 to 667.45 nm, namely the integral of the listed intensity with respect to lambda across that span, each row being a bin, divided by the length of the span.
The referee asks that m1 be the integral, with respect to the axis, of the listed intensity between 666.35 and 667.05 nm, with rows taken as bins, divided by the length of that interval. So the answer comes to 24.1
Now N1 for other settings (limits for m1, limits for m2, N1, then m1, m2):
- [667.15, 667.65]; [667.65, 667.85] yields 25.4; 25.4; 24.3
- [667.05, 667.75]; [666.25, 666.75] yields 25.5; 25.5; 23.7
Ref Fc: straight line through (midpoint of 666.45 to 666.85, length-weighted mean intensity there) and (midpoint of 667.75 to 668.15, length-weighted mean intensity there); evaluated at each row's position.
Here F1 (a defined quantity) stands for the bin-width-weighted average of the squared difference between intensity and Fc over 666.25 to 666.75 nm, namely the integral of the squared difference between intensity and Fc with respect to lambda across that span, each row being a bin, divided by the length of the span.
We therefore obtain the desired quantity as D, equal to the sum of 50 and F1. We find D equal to 50.9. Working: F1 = 0.9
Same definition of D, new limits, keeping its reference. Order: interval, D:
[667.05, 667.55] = 54.8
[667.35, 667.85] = 51.7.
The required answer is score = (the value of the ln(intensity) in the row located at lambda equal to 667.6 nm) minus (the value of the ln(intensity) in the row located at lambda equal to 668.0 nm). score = 0.06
